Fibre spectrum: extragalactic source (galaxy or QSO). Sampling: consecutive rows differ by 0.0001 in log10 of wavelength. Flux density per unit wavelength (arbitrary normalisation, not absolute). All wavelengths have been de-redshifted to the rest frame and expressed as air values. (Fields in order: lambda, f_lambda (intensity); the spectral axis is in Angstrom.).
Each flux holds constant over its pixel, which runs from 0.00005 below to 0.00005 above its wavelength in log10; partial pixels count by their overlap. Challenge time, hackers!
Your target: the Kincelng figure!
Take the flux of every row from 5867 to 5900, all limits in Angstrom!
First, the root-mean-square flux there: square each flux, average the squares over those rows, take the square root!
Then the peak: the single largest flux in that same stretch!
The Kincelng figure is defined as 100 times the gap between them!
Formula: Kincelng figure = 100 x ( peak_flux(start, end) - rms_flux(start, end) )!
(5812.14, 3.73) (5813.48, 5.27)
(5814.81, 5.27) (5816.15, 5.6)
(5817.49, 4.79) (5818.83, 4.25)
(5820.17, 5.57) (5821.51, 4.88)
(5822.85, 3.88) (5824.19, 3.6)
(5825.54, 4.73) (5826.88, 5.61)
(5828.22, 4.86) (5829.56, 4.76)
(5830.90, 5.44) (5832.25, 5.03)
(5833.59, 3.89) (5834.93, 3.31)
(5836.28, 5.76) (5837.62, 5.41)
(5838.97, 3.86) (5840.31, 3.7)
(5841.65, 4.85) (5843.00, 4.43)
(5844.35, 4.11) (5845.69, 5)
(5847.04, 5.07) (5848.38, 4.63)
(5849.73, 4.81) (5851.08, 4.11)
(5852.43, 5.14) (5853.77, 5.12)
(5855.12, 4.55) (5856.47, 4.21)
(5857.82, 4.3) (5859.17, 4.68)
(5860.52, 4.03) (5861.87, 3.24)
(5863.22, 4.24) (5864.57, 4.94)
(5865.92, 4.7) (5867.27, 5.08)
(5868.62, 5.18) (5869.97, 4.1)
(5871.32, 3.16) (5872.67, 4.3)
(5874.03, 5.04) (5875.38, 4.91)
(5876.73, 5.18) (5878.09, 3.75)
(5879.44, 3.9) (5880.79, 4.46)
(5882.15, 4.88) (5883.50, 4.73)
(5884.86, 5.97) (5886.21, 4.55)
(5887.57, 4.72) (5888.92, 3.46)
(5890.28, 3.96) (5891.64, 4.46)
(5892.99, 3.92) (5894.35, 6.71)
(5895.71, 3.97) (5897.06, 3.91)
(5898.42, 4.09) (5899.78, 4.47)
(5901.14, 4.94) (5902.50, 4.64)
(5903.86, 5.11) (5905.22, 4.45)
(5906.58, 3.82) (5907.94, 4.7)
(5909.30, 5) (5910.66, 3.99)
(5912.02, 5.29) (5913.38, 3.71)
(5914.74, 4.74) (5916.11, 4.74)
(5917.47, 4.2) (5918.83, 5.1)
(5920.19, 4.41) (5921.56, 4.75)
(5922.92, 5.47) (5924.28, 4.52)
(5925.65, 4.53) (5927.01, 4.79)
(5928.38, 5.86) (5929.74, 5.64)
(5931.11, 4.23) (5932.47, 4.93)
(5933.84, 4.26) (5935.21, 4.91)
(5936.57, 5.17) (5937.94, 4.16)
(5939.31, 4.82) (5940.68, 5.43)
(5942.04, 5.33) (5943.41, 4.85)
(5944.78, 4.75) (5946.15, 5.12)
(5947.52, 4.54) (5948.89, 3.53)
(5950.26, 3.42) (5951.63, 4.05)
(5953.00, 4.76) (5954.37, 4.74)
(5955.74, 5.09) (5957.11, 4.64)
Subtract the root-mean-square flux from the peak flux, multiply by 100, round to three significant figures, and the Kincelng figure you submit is 213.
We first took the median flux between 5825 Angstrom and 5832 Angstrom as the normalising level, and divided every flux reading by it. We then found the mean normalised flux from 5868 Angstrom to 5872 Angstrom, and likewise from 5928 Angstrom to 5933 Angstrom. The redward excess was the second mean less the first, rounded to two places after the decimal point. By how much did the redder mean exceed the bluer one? 0.21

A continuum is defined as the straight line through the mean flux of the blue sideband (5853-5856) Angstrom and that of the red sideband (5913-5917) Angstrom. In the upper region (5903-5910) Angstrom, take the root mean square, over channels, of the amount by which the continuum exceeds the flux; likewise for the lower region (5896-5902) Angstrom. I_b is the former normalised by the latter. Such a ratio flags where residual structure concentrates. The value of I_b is 1.1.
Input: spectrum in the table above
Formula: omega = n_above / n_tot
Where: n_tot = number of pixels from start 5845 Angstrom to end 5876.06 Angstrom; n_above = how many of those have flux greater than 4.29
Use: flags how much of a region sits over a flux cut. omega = 0.70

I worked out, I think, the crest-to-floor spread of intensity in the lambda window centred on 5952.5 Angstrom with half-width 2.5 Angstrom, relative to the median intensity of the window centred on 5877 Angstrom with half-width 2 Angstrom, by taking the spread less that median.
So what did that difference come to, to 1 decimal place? -3.6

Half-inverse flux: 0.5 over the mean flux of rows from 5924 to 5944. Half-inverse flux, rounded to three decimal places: 0.102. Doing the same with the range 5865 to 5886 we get 0.108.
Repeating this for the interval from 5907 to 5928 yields 0.107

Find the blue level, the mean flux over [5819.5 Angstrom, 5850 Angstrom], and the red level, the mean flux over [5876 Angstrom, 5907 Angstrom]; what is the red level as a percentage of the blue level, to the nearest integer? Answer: 97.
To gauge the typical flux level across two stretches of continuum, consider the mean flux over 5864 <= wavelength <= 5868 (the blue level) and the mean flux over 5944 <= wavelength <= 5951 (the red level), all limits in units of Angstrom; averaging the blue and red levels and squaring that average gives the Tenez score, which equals 21.1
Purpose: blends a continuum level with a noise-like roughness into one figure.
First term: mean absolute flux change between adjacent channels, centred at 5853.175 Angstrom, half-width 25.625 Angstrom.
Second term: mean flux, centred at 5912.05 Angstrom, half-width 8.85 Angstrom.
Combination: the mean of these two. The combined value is 2.60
